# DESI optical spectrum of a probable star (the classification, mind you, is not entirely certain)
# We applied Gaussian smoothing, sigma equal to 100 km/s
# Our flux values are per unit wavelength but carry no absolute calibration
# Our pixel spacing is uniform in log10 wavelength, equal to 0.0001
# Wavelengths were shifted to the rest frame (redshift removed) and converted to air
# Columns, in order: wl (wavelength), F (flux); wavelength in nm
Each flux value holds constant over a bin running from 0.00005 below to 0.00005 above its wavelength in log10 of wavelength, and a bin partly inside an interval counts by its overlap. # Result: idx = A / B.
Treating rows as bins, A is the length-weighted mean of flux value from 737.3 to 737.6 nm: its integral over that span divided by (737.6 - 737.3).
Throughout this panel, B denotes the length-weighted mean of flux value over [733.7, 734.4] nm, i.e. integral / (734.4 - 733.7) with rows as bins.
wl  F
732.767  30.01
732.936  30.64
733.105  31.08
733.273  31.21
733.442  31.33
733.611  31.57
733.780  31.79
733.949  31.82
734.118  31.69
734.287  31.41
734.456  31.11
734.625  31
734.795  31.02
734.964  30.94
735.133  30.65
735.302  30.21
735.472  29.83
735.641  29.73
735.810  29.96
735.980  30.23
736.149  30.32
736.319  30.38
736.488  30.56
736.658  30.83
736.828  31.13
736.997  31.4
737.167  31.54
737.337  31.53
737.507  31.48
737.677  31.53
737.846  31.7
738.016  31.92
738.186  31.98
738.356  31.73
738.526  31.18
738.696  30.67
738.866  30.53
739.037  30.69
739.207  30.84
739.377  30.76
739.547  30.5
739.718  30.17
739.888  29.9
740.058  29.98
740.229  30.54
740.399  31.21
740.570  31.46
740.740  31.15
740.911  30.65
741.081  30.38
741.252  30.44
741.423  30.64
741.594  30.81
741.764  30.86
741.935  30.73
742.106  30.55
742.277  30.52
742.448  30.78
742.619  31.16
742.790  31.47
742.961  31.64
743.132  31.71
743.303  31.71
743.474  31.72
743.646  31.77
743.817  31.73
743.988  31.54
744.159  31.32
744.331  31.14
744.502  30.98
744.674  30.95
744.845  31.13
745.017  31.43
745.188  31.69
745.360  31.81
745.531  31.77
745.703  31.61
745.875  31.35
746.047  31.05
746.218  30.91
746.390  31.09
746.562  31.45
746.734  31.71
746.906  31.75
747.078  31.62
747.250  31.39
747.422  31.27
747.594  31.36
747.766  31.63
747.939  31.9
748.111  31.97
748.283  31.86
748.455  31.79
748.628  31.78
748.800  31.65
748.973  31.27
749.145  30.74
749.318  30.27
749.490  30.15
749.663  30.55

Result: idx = 0.99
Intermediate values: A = 31.5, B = 31.7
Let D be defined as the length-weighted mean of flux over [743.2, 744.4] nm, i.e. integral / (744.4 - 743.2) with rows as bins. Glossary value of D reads 31.6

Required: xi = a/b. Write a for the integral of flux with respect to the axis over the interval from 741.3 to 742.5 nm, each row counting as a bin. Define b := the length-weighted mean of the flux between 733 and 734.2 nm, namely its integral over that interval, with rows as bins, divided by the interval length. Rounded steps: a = 36.8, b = 31.5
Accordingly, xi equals 1.17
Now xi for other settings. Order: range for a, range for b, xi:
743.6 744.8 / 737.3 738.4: 1.19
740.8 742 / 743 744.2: 1.16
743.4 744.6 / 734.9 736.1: 1.25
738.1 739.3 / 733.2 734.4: 1.18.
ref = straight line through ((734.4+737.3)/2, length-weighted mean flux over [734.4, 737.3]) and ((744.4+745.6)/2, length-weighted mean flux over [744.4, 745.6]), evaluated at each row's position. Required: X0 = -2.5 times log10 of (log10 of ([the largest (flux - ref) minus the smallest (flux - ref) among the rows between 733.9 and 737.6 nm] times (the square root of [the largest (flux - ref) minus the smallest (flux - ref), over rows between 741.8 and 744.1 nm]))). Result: 1.1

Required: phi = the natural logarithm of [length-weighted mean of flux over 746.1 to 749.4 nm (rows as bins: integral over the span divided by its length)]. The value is 3.45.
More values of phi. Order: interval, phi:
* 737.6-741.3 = 3.43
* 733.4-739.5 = 3.43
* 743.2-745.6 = 3.45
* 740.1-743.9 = 3.44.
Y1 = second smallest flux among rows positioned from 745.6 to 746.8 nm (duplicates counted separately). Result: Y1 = 31.05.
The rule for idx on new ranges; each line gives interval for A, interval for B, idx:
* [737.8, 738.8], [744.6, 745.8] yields 1.00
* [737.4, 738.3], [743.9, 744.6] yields 1.02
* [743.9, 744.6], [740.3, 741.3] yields 1.01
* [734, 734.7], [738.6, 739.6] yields 1.02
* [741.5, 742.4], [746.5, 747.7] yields 0.97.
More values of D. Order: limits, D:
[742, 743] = 31.0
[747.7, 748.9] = 31.8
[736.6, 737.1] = 31.2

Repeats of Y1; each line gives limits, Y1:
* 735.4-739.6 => 29.83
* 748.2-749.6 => 30.27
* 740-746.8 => 30.38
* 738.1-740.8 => 29.98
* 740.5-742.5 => 30.44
